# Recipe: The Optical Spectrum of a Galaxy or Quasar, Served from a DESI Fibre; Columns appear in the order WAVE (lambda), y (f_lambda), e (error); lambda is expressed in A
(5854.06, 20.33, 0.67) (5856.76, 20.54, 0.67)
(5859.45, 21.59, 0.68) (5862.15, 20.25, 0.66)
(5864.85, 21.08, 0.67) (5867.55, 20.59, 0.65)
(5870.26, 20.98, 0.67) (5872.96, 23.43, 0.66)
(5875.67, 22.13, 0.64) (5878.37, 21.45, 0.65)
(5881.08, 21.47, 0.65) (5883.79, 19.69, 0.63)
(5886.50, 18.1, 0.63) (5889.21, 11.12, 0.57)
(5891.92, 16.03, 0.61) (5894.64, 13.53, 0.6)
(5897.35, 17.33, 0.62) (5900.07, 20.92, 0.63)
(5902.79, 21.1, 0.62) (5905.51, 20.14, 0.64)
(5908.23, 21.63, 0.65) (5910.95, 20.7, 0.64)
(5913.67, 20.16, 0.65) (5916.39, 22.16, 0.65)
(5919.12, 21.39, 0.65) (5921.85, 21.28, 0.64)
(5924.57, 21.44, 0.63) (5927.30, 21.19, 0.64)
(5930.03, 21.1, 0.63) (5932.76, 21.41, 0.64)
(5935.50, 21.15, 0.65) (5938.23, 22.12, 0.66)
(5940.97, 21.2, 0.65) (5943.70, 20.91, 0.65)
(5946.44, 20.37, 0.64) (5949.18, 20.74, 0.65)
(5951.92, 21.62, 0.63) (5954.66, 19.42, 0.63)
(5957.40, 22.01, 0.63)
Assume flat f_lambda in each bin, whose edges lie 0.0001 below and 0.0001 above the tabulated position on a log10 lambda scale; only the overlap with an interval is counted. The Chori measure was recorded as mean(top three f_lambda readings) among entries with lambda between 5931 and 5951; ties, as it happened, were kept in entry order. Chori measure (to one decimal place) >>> 21.6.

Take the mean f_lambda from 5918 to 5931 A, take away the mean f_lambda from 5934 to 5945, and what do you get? -0.06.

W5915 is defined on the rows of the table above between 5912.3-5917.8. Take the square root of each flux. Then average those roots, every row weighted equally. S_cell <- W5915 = 4.60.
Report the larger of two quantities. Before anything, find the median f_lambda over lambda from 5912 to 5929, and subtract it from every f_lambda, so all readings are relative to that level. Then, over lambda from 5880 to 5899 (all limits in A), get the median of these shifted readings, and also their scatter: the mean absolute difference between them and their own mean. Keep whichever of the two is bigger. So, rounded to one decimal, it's 2.7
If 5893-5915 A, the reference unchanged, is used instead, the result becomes 2.0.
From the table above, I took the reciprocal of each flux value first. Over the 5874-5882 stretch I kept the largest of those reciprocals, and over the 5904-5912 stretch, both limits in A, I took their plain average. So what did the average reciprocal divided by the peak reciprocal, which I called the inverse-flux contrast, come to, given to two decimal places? 1.03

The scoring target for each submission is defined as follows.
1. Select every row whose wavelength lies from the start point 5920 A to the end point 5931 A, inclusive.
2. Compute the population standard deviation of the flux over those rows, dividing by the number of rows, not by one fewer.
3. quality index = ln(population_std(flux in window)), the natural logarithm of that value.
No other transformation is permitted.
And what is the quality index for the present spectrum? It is -2.1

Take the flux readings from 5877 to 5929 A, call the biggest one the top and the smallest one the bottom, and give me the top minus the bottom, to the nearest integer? 11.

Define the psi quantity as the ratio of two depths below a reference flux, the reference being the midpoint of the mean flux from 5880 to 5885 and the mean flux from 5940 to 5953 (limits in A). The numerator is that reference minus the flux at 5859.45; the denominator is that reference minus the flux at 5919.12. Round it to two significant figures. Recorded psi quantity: 1.3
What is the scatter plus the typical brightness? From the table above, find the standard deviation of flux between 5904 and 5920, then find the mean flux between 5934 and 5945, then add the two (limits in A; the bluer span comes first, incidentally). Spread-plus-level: 22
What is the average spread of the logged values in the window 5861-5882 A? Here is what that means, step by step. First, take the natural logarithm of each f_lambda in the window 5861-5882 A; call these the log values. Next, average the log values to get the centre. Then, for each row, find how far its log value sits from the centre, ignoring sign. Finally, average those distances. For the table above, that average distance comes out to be 0.032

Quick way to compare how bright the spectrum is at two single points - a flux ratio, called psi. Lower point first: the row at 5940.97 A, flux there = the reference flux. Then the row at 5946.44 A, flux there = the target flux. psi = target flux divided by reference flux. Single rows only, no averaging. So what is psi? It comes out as 0.96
